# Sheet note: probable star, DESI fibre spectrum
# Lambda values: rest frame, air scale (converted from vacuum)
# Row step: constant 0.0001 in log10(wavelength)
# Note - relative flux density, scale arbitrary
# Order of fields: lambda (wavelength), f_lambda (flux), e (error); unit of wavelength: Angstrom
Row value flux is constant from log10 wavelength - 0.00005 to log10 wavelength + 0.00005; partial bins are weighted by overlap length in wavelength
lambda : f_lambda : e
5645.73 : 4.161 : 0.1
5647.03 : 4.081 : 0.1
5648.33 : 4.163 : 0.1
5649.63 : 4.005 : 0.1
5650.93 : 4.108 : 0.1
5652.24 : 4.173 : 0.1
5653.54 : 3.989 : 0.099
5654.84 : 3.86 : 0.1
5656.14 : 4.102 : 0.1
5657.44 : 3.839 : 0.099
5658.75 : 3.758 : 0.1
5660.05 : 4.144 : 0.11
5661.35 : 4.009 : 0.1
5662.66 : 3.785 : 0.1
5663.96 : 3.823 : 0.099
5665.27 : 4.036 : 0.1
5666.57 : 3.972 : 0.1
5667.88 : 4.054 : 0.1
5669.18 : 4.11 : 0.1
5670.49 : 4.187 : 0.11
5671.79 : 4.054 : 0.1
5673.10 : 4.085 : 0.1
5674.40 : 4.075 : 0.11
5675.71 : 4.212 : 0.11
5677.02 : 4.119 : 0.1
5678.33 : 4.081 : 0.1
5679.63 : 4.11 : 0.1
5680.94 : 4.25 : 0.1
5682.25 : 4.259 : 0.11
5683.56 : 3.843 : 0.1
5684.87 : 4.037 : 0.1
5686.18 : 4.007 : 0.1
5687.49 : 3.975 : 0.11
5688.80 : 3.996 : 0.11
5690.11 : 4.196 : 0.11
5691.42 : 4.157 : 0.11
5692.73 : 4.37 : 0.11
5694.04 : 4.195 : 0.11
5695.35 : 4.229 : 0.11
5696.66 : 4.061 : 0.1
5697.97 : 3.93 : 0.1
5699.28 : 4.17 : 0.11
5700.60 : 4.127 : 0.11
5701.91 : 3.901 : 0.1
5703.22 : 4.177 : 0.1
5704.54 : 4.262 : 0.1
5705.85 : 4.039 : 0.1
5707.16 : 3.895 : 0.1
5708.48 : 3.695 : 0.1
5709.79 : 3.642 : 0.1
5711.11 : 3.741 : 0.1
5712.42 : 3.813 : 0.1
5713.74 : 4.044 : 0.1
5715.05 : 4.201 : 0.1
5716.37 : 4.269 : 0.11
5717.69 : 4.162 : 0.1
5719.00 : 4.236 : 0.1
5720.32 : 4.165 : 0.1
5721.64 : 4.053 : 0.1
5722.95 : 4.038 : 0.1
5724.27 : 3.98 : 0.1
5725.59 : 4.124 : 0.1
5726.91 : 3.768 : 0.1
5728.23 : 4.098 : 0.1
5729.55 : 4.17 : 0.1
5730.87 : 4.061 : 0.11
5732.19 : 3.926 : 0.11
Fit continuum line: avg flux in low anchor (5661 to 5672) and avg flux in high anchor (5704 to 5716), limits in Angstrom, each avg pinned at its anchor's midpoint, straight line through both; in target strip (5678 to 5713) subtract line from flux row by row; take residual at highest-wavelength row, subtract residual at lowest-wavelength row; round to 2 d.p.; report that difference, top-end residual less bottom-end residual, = -0.21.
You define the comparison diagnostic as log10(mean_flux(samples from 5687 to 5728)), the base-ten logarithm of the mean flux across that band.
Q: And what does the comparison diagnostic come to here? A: 0.608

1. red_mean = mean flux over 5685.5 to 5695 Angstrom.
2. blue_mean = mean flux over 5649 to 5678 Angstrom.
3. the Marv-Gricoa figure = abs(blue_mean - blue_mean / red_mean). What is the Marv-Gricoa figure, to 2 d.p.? 3.05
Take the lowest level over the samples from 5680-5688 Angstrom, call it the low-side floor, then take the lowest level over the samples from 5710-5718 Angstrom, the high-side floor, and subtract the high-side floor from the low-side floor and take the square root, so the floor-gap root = 0.32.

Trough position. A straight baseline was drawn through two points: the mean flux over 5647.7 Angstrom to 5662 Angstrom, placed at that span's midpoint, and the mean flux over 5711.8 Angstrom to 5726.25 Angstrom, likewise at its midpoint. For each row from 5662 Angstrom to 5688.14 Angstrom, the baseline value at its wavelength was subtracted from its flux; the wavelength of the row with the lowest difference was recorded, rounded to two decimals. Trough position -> 5662.66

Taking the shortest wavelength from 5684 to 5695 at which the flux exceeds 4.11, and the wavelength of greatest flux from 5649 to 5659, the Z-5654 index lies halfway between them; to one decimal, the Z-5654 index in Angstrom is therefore 5671.2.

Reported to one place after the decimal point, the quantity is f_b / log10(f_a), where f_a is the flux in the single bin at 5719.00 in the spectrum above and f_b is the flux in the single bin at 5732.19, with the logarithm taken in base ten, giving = 6.3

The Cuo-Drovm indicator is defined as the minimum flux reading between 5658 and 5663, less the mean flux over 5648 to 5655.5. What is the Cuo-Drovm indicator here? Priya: -0.29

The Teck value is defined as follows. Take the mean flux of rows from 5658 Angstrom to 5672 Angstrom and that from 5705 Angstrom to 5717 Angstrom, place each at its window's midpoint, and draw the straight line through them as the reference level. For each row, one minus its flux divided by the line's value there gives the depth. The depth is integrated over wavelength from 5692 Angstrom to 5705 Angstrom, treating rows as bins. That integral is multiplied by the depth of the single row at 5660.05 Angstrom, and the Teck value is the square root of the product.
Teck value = 0.15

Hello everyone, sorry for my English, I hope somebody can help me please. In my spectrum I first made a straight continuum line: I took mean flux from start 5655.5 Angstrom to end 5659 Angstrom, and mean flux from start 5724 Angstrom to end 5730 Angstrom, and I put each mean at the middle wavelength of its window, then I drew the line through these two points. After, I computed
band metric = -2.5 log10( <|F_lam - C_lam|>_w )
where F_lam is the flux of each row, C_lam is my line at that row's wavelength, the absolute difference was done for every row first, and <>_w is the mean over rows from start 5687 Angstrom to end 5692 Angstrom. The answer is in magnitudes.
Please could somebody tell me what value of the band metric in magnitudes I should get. 2.3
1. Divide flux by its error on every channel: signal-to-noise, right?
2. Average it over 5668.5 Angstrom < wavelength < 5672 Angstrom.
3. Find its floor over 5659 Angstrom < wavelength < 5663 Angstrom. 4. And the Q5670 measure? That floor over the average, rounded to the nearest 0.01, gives 0.94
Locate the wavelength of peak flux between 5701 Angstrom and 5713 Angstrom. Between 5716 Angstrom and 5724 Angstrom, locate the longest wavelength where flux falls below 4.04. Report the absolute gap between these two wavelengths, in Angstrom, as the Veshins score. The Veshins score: 18.4 Angstrom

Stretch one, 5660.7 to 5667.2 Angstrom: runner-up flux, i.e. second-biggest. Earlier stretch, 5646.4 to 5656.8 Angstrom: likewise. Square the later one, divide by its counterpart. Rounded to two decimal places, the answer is 3.86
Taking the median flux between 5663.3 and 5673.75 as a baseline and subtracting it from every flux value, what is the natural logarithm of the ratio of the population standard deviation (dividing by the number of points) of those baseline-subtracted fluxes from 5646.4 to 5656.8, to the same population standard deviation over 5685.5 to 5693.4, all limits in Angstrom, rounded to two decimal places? -0.37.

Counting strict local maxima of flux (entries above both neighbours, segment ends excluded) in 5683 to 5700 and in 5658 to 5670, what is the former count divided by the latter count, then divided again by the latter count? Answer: 1.0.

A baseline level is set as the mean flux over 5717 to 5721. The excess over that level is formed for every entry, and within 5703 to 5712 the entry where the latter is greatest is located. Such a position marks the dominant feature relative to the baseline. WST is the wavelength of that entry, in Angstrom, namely 5704.54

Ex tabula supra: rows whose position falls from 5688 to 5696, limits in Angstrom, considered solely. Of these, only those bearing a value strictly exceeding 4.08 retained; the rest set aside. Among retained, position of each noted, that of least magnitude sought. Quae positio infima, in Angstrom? 5690.11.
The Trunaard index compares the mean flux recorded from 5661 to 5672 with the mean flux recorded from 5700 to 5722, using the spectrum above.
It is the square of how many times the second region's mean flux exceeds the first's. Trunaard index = 1.01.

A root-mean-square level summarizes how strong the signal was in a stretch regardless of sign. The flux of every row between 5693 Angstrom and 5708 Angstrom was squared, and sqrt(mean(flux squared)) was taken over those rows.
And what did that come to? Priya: 4.09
